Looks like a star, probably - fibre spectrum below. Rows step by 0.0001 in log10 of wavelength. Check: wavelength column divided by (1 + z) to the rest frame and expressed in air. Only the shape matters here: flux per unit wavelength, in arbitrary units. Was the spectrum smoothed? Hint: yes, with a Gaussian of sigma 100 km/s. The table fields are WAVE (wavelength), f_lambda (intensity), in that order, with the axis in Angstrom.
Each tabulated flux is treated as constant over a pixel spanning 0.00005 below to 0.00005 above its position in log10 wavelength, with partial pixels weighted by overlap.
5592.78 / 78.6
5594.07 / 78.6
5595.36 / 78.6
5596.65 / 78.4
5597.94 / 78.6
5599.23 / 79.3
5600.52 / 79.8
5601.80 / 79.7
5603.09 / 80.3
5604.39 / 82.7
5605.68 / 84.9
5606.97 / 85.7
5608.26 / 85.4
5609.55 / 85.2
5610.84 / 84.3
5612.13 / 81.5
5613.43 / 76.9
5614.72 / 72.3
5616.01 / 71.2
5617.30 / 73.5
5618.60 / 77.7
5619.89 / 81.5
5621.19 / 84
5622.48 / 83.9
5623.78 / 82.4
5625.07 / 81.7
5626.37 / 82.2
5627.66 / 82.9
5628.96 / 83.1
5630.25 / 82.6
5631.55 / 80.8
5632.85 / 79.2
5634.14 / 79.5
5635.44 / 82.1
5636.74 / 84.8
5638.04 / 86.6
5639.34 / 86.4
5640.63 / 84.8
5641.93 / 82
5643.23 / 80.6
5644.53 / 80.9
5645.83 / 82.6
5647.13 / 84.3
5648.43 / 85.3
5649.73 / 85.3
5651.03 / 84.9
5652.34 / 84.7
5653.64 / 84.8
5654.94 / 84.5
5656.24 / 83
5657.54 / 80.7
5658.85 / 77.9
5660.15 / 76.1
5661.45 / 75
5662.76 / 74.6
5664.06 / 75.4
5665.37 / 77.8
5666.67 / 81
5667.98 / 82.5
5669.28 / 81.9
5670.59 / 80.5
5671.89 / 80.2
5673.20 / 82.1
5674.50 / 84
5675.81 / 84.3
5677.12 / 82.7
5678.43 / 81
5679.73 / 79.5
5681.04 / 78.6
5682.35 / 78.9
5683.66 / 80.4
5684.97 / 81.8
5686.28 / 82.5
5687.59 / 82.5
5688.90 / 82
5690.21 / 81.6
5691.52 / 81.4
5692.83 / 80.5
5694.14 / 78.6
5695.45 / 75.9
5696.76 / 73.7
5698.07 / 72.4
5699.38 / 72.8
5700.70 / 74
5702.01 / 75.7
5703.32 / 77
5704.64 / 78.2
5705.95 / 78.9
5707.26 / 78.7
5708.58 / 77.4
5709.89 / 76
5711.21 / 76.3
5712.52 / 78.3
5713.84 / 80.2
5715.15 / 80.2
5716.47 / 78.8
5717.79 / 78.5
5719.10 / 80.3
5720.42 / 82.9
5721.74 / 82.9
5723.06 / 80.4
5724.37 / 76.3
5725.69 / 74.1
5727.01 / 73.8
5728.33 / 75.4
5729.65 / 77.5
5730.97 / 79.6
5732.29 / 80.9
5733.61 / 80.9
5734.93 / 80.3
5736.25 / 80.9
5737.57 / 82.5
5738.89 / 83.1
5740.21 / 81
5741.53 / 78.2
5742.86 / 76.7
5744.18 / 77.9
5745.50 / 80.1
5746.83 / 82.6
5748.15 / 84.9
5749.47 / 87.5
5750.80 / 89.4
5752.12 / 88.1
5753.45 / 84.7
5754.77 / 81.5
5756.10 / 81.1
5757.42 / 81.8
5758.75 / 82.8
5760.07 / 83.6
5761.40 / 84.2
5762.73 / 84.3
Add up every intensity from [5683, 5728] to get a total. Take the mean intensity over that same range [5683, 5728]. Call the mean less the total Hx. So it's -2587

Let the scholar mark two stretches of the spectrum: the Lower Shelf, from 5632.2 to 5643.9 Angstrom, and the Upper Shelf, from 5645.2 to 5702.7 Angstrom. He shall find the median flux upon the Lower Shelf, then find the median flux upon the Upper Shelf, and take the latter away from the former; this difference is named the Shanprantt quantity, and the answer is 1.1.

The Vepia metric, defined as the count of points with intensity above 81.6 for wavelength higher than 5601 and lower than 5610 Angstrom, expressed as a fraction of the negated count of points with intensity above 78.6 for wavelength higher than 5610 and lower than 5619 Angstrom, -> -2.5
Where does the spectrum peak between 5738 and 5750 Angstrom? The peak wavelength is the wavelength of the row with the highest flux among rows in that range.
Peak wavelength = 5749.47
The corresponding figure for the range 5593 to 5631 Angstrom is 5606.97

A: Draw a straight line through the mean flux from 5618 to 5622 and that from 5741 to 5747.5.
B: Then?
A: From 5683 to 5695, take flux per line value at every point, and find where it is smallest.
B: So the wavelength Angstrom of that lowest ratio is 5694.14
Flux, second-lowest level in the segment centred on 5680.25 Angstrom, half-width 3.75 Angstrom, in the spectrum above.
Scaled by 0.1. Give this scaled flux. 7.89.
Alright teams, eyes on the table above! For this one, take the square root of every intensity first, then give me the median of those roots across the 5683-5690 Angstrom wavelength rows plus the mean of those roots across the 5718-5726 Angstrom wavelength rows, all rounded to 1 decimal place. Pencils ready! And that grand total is 18.0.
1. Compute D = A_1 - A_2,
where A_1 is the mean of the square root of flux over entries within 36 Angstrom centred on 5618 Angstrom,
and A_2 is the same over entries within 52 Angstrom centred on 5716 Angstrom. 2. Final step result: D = 0.14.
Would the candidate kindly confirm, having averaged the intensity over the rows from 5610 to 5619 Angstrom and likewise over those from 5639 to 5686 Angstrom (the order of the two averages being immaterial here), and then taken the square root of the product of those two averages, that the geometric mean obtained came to 79.1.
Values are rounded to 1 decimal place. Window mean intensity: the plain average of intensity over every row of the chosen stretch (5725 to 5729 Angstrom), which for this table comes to 74.4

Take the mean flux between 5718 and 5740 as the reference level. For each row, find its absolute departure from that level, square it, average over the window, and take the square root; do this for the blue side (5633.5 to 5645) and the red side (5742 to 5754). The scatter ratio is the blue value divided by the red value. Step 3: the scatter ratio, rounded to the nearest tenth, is 0.7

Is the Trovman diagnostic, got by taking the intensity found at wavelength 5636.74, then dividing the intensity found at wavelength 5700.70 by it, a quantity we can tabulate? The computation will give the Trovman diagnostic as 0.87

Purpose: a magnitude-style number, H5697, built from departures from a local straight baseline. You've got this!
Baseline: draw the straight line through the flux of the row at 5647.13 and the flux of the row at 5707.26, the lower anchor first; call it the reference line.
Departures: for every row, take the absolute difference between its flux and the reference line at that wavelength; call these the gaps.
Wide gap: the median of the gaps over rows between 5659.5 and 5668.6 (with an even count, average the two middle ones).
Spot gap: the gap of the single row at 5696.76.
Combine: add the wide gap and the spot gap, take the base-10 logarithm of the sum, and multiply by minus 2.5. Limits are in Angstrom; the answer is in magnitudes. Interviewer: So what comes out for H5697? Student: -2.8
